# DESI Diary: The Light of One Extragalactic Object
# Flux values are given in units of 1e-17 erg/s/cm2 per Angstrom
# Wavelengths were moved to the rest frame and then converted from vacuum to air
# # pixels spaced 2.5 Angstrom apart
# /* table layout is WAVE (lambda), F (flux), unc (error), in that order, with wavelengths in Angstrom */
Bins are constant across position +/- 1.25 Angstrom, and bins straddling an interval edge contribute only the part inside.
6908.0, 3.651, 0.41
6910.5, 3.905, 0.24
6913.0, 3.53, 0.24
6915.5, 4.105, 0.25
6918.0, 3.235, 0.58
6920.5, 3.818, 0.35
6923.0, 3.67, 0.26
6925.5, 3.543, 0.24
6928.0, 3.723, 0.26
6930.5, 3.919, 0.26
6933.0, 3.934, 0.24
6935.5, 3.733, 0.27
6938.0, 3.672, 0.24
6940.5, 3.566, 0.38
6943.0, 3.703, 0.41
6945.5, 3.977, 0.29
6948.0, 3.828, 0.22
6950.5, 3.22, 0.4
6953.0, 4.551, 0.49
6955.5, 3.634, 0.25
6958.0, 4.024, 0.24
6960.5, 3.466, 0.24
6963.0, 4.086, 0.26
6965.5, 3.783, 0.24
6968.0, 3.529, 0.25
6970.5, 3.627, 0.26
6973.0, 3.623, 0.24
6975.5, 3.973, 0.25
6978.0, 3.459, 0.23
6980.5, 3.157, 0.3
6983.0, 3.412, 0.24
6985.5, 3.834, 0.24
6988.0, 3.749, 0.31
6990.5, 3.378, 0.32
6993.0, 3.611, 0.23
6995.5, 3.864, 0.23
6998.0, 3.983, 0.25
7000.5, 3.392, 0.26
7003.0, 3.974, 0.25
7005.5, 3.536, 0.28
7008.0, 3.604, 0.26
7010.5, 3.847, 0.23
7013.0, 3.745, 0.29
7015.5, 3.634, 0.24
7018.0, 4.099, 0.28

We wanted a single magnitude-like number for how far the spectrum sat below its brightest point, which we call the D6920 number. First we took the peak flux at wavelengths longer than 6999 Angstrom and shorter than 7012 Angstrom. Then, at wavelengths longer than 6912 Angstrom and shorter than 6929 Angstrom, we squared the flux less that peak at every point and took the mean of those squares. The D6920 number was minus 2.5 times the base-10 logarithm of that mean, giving 1.98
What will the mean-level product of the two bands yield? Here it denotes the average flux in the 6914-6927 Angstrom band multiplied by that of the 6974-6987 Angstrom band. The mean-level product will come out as 13.1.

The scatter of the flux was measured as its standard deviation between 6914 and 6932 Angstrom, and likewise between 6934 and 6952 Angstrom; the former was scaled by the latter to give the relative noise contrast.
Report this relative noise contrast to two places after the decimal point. 1.18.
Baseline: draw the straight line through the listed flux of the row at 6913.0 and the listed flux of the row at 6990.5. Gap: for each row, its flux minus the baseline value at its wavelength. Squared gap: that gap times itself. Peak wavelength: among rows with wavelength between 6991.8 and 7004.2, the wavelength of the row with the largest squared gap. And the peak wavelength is 7003.0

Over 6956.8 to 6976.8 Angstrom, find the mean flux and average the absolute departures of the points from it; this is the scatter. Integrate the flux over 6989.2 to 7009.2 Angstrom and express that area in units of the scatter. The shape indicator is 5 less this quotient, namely -357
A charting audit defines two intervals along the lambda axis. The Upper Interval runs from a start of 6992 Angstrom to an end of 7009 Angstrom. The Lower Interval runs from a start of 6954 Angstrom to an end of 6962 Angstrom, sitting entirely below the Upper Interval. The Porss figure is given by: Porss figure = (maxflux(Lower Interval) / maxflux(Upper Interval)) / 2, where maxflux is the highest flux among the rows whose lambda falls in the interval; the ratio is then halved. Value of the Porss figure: 0.505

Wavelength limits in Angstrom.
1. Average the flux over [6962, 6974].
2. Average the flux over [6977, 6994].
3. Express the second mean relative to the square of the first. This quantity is 0.253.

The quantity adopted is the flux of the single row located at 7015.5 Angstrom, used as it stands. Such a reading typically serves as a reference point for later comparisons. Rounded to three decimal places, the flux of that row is 3.634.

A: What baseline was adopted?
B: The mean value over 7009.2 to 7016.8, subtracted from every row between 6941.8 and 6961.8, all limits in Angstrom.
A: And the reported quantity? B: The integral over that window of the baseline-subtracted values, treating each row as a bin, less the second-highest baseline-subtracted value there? 0.9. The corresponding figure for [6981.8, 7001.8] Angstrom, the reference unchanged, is -1.9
